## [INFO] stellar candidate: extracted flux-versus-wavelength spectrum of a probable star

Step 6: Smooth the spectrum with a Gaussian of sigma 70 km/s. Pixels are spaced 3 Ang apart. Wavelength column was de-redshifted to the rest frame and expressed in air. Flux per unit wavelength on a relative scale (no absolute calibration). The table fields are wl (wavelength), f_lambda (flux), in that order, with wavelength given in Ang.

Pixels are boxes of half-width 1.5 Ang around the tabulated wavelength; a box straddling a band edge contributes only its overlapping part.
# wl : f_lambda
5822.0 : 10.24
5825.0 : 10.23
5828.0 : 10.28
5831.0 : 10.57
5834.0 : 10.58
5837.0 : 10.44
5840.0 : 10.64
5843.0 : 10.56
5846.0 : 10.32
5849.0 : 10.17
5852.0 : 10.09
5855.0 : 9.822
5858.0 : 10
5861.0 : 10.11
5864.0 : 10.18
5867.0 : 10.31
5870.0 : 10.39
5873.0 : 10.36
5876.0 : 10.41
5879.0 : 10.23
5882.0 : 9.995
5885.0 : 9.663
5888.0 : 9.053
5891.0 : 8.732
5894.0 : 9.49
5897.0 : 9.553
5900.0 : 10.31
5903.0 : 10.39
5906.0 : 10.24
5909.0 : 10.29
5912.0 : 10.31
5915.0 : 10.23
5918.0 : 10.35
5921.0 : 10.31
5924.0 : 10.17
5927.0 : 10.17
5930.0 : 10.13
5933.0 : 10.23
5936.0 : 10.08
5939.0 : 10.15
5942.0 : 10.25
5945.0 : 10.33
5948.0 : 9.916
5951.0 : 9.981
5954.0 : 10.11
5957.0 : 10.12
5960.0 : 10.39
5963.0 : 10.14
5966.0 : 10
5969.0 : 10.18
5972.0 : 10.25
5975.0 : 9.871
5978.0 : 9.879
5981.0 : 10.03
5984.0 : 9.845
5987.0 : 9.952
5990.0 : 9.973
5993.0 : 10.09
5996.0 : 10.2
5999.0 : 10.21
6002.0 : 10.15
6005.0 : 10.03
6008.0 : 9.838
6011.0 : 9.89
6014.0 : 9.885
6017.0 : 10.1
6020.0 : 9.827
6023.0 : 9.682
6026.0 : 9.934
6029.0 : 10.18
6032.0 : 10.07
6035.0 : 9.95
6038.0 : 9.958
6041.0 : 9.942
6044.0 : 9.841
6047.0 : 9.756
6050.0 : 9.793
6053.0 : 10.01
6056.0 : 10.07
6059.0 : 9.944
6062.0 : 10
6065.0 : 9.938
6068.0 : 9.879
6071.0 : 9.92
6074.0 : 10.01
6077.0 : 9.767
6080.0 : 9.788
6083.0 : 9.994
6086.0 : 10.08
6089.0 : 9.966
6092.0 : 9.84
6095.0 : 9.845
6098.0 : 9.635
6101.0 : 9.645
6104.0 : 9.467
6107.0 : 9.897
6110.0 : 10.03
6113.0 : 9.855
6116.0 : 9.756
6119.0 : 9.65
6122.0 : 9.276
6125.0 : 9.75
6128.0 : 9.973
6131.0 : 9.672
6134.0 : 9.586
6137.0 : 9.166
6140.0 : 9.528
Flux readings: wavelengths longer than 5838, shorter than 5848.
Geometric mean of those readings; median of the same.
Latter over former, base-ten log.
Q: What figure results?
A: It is 0.0022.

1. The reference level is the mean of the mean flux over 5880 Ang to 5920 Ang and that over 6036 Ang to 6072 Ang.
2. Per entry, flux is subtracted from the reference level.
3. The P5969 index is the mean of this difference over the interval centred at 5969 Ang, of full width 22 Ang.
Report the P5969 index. -0.19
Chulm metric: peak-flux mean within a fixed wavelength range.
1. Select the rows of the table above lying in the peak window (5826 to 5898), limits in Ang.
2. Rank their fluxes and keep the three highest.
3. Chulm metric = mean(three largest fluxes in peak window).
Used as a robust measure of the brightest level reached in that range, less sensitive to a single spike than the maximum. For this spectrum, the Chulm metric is 10.6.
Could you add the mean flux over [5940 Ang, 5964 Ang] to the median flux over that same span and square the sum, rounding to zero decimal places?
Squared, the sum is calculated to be 411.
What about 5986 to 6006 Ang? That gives 407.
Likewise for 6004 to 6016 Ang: 392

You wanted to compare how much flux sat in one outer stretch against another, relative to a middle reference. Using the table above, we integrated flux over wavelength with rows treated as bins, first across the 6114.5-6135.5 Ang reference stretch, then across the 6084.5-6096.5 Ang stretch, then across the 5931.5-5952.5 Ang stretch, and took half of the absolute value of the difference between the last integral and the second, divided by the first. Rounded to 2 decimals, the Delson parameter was 0.23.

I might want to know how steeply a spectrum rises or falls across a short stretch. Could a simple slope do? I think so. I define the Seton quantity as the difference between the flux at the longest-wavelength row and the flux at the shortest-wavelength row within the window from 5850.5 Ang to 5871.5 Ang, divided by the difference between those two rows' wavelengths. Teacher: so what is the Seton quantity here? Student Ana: 0.017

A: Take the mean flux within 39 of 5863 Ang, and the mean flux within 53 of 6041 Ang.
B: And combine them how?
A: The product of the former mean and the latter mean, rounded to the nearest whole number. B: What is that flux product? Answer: 101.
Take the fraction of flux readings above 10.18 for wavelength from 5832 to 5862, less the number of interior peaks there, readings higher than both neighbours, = -0.5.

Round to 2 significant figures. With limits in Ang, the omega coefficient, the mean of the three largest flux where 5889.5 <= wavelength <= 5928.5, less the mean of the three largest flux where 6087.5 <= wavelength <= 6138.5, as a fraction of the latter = 0.036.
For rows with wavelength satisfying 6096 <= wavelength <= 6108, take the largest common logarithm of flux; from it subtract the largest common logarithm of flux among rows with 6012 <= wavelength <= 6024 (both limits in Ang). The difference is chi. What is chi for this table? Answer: -0.0088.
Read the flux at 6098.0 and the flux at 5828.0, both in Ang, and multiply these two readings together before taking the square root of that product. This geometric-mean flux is 10.0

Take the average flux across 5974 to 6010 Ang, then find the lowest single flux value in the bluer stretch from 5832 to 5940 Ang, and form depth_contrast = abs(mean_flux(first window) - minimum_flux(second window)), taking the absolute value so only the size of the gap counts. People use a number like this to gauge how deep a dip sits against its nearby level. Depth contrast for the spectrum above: 1.27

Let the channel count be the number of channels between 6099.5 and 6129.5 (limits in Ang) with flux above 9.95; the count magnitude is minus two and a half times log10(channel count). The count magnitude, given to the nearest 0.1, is -0.8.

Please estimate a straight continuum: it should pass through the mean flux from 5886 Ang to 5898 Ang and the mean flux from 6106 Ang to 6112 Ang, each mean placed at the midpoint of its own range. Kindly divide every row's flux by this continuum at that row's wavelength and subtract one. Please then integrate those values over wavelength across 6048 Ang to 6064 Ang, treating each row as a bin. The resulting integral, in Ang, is 0.3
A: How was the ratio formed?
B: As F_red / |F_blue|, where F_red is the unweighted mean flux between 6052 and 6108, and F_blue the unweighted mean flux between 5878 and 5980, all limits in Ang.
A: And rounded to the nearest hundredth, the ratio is 0.98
